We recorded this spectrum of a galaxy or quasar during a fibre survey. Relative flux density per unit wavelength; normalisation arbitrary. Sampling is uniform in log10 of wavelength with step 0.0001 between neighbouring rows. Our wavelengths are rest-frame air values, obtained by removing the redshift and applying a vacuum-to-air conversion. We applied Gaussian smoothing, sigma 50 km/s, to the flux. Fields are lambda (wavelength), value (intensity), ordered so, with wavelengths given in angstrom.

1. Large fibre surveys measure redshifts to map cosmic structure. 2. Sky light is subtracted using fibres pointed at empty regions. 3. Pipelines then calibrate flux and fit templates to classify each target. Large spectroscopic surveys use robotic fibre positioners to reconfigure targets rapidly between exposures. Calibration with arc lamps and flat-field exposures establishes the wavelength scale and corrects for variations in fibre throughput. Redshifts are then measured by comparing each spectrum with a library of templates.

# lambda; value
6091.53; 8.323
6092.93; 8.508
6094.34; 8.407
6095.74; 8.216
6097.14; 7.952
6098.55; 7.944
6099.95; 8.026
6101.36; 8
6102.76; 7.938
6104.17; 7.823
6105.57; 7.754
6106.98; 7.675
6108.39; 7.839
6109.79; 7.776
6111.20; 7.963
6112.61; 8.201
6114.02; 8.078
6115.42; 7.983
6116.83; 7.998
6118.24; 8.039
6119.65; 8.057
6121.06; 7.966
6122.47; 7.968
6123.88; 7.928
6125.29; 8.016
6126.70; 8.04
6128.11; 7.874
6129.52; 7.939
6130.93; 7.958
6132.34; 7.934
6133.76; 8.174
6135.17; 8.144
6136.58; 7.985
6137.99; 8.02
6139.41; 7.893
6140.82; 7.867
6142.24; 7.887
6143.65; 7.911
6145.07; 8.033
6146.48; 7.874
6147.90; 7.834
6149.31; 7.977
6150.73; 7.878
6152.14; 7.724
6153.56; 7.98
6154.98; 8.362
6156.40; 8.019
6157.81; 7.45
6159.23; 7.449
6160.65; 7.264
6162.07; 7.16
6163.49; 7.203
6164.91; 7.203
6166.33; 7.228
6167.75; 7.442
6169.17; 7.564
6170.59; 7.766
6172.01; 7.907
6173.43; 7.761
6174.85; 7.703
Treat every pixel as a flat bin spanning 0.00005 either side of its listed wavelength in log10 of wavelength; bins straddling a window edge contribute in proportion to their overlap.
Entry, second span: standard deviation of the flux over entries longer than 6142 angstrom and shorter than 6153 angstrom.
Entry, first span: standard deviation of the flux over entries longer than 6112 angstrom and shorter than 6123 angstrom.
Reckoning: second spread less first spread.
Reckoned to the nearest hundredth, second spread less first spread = 0.01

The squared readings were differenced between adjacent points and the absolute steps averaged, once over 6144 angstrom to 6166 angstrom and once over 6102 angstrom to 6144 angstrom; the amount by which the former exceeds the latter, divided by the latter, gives 1.1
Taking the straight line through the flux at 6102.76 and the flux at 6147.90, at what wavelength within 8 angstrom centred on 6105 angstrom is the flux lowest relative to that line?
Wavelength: 6106.98 angstrom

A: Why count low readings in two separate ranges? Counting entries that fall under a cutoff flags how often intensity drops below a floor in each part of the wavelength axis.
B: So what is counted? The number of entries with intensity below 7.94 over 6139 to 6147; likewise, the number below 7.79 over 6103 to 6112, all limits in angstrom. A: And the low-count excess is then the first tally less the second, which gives 2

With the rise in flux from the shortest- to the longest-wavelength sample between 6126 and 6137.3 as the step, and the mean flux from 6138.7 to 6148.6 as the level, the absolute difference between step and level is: 7.95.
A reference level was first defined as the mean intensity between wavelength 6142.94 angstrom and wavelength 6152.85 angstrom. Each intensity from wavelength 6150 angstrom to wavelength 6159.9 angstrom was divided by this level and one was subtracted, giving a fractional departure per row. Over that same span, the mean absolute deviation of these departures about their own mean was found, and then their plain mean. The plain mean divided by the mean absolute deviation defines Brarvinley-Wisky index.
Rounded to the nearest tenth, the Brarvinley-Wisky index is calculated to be -0.2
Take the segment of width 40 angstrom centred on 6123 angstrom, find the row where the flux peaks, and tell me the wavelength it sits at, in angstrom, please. 6112.61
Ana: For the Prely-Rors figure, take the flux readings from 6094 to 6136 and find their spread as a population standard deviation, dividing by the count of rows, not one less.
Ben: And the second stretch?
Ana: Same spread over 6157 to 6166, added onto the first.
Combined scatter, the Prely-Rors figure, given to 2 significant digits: 0.26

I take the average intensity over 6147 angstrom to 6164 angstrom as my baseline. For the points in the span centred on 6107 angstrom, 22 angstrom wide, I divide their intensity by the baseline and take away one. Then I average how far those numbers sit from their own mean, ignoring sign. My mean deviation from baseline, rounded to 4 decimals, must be 0.0136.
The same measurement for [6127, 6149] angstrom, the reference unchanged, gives 0.0101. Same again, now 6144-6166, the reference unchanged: 0.0422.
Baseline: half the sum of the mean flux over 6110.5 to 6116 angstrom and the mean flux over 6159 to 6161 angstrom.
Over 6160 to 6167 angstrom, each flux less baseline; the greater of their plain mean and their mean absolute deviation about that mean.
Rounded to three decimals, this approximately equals 0.028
